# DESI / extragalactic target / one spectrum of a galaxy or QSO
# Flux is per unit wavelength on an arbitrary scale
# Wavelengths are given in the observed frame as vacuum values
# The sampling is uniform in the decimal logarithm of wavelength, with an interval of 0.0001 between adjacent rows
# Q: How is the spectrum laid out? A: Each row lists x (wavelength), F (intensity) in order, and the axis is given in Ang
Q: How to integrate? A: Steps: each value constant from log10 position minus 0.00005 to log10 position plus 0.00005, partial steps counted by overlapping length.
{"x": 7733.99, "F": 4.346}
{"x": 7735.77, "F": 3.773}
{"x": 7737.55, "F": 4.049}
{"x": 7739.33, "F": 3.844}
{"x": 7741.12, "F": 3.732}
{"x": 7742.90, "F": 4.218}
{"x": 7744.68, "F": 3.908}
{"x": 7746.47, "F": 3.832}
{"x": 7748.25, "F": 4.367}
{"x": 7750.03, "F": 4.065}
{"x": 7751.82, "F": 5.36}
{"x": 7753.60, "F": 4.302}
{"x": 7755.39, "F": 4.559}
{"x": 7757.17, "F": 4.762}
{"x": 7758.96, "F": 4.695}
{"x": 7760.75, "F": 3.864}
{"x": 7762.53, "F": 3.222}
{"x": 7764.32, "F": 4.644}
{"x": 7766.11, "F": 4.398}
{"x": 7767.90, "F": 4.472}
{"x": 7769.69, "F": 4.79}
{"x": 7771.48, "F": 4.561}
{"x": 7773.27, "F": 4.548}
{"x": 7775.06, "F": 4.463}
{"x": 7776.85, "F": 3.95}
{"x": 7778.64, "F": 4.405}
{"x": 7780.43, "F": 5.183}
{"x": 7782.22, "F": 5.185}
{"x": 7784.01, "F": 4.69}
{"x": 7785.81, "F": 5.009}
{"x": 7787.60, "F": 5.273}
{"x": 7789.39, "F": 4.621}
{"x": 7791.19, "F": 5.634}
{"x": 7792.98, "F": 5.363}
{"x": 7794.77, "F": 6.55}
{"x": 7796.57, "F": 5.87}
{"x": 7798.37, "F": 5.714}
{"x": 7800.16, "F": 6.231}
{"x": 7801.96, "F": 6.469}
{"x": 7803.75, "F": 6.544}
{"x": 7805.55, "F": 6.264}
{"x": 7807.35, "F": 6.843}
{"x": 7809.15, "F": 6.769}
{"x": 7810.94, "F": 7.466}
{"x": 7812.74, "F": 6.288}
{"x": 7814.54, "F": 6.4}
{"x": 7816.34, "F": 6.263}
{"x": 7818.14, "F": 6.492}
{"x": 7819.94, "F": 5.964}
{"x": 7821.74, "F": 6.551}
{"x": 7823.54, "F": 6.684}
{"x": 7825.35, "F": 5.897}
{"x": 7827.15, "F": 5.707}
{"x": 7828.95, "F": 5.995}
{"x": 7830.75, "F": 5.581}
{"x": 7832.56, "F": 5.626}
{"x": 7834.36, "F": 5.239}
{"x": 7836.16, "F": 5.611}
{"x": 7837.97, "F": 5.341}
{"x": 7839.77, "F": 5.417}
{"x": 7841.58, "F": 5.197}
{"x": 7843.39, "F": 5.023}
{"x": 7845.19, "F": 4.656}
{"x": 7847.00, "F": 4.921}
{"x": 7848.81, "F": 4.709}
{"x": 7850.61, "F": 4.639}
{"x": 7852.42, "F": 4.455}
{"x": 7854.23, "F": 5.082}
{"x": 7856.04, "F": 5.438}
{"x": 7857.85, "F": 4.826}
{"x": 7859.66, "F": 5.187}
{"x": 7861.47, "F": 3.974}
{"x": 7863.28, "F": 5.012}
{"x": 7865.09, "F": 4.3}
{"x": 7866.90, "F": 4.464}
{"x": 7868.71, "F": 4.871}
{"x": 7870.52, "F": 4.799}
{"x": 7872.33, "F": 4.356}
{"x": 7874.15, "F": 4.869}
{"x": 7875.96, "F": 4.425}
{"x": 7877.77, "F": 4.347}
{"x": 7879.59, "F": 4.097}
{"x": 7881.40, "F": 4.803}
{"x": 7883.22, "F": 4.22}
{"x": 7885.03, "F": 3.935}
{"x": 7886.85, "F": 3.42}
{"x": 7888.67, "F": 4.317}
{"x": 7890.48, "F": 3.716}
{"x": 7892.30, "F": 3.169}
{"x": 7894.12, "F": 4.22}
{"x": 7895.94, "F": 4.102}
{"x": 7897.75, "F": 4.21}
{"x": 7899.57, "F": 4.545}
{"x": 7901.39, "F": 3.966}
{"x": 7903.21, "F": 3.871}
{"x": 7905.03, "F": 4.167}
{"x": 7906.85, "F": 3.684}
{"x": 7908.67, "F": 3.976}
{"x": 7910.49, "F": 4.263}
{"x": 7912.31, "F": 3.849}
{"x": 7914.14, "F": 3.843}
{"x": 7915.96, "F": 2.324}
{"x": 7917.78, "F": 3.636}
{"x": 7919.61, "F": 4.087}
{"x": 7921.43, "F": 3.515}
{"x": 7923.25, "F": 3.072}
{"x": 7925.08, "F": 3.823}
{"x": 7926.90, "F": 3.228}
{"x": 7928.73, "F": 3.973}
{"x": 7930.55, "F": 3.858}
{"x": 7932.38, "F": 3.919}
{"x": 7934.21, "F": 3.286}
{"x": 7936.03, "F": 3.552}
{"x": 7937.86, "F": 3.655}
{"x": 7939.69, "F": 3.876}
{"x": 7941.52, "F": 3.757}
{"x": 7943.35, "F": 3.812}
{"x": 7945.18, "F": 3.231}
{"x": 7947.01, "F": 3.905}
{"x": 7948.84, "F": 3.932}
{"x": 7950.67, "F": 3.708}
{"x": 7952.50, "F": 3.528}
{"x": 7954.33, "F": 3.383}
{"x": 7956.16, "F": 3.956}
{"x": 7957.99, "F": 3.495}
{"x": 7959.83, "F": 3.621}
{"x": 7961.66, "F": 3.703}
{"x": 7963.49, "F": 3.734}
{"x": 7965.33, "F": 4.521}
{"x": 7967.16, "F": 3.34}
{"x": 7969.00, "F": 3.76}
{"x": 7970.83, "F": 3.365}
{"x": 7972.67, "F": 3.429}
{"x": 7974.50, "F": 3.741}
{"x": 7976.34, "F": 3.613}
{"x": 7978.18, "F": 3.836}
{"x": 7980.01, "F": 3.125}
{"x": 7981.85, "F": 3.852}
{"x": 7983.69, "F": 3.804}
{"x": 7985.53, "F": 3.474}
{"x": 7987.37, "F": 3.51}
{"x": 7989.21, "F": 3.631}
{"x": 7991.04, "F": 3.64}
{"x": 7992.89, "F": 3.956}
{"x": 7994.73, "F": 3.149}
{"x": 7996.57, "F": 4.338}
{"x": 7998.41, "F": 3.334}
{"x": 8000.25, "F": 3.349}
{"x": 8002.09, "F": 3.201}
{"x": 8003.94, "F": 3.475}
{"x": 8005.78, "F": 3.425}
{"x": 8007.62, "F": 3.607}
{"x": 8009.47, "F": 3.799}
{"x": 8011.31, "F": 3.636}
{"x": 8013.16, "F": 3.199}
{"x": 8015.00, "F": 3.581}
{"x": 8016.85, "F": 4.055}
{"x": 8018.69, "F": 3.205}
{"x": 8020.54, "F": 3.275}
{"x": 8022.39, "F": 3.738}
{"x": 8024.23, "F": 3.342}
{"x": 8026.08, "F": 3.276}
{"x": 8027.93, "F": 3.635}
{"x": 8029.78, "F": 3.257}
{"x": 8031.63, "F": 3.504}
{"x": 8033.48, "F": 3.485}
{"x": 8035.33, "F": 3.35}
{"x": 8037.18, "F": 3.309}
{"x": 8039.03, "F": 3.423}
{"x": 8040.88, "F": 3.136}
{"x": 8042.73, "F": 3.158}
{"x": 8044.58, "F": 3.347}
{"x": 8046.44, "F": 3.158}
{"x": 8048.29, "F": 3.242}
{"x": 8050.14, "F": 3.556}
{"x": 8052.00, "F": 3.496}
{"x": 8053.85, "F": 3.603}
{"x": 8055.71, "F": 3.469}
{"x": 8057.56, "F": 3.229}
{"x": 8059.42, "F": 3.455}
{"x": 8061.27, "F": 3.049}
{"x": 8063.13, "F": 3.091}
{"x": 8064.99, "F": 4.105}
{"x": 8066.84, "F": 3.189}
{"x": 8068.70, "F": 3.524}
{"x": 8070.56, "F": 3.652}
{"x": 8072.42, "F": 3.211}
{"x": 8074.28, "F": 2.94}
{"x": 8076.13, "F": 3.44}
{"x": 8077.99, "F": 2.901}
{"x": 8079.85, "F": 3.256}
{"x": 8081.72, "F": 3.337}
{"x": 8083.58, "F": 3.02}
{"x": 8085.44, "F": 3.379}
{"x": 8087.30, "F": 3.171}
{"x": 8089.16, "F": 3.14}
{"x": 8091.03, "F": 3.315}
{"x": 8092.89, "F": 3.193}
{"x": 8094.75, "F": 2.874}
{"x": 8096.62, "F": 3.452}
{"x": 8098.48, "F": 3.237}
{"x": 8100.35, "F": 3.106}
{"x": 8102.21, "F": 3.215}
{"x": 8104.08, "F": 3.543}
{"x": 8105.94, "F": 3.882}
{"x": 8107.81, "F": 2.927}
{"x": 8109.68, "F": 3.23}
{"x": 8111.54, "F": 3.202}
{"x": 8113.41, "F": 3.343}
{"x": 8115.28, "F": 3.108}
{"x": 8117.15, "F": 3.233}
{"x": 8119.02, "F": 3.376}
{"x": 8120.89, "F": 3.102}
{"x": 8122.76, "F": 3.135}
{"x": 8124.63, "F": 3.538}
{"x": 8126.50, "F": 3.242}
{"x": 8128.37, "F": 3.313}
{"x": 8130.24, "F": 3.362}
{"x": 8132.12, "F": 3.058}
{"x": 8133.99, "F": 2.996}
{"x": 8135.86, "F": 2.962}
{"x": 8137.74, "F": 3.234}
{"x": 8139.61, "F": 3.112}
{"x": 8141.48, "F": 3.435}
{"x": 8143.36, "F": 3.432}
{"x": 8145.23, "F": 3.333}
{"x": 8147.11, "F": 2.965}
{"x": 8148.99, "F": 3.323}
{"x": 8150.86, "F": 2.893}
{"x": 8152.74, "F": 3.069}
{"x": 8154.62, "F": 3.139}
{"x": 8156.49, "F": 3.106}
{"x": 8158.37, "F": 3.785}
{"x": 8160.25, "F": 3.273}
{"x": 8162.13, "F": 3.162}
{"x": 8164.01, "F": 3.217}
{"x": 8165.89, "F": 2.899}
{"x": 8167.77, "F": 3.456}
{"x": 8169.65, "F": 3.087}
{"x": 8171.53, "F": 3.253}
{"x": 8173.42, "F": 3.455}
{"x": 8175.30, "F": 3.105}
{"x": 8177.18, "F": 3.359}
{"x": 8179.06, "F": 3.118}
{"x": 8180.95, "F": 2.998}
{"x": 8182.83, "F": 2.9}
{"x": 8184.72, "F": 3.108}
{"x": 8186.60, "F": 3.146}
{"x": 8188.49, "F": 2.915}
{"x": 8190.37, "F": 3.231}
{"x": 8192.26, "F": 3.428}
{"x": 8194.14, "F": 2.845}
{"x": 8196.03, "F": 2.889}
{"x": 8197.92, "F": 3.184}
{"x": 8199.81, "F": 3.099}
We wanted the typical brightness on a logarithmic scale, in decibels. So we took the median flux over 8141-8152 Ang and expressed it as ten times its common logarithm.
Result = 5.22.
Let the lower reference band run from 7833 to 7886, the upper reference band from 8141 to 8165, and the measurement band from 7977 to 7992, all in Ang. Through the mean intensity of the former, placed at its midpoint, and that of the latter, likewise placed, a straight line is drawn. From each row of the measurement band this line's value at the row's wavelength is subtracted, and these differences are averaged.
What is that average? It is -0.51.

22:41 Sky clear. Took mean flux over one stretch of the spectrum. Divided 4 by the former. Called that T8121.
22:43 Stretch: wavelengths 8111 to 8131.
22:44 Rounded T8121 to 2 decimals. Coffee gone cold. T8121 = 1.22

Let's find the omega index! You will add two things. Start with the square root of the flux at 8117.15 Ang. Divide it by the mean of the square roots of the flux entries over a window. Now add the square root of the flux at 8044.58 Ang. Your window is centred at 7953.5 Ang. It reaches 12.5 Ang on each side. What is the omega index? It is 2.76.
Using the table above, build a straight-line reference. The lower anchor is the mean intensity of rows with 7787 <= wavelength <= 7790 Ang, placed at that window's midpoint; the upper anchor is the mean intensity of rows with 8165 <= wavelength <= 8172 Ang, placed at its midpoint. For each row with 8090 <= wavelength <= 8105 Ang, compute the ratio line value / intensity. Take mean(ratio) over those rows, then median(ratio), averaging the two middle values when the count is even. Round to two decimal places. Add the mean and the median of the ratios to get 2.17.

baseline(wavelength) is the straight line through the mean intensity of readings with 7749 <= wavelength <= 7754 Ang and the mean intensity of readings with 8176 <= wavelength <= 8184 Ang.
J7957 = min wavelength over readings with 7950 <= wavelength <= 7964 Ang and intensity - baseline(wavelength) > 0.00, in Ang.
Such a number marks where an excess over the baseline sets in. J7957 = 7956.16 Ang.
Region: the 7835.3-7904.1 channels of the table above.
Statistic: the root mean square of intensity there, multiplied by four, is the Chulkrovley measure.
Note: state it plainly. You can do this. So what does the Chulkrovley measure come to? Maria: 18.3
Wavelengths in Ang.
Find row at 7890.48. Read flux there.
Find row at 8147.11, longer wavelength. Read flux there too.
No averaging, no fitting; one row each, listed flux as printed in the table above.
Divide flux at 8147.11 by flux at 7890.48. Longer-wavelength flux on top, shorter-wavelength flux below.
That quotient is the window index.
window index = 0.80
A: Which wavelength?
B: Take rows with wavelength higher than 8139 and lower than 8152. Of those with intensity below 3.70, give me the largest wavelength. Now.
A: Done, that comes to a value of 8150.86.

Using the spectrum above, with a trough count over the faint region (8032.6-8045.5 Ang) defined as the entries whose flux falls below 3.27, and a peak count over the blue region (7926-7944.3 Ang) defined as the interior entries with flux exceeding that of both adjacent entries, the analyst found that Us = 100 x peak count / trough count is 150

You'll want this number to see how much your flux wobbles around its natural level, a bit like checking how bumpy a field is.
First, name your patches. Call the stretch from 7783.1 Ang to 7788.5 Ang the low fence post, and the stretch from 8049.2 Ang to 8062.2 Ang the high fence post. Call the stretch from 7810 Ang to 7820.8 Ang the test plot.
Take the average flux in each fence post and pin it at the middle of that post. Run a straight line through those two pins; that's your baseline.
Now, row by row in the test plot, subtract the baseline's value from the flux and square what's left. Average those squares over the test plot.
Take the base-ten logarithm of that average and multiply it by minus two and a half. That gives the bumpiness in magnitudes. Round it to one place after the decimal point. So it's -1.2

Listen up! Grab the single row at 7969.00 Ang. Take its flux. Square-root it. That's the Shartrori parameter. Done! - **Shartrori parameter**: 1.94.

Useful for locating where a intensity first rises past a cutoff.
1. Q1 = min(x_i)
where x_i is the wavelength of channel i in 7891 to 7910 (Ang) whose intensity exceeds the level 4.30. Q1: 7899.57 Ang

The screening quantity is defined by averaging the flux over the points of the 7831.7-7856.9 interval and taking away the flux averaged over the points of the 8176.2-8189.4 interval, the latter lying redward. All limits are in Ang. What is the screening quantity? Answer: 2.02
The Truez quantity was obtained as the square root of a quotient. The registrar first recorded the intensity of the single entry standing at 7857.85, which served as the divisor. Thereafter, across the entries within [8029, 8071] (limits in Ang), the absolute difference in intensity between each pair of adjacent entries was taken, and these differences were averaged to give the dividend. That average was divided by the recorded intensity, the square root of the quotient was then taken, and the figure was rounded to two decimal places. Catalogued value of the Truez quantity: 0.22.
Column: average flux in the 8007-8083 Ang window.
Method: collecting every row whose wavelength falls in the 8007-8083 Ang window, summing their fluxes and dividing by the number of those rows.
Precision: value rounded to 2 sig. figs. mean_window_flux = 3.4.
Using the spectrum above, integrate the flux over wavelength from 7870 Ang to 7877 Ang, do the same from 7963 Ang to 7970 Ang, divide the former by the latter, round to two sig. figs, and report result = 1.2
